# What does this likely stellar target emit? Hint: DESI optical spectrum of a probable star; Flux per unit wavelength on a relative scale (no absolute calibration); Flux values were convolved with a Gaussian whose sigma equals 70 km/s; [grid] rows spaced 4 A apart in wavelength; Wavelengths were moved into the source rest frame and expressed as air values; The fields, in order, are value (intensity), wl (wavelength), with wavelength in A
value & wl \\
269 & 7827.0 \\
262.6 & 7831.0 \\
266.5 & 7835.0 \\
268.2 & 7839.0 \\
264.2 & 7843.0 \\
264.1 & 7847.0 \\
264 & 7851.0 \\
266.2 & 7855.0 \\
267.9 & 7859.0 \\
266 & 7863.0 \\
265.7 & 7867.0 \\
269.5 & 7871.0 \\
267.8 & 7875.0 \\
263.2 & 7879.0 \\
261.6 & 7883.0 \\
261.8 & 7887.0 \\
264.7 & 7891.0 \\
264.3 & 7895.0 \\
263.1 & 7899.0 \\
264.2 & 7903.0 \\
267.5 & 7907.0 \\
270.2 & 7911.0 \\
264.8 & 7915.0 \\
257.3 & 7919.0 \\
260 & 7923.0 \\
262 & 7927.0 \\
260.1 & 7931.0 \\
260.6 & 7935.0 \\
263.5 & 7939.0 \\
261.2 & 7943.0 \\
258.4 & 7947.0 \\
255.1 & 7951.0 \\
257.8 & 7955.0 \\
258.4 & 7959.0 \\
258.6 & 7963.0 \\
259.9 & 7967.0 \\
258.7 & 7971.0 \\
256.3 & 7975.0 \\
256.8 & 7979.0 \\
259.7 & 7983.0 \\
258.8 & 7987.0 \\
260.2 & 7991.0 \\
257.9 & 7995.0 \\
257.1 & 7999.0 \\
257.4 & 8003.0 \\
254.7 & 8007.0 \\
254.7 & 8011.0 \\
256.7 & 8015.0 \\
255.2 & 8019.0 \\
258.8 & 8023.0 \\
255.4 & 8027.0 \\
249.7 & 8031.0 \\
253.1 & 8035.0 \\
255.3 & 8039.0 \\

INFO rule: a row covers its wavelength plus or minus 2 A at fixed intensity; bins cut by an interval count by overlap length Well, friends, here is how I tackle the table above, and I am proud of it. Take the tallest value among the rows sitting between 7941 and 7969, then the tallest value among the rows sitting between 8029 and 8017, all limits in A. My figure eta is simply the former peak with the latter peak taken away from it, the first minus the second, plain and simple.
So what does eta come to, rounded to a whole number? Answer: 2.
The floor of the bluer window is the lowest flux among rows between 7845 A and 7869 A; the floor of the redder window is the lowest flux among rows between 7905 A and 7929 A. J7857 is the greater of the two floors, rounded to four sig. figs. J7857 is 264.0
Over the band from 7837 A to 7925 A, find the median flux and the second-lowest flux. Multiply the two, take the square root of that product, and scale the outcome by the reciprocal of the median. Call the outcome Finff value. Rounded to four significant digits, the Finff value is 0.9915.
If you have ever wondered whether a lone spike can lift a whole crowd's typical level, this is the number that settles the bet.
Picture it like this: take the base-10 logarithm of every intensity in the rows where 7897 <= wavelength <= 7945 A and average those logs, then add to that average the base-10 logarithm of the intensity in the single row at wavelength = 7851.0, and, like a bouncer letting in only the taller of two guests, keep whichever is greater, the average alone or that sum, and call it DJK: 4.84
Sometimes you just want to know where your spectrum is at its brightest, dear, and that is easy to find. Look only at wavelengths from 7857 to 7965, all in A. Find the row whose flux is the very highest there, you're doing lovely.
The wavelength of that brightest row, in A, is 7911.0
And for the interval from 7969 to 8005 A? 7991.0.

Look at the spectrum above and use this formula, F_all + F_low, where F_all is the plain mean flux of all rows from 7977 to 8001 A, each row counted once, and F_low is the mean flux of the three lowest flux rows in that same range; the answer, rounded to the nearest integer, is 516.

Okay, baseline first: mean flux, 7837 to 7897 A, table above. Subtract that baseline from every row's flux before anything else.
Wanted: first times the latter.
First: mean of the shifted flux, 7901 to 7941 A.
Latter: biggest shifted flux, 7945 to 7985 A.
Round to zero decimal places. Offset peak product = 12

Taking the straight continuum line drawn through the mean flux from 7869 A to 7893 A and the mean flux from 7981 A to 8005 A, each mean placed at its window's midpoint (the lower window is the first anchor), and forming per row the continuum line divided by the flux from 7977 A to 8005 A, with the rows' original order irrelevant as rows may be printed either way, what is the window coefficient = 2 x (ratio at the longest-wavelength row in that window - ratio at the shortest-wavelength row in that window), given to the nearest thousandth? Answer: -0.015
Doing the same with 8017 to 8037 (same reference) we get 0.010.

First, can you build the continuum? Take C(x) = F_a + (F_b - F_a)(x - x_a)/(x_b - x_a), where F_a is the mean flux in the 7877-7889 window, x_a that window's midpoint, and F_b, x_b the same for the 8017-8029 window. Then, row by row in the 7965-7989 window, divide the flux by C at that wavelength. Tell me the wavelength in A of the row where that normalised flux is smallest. 7975.0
